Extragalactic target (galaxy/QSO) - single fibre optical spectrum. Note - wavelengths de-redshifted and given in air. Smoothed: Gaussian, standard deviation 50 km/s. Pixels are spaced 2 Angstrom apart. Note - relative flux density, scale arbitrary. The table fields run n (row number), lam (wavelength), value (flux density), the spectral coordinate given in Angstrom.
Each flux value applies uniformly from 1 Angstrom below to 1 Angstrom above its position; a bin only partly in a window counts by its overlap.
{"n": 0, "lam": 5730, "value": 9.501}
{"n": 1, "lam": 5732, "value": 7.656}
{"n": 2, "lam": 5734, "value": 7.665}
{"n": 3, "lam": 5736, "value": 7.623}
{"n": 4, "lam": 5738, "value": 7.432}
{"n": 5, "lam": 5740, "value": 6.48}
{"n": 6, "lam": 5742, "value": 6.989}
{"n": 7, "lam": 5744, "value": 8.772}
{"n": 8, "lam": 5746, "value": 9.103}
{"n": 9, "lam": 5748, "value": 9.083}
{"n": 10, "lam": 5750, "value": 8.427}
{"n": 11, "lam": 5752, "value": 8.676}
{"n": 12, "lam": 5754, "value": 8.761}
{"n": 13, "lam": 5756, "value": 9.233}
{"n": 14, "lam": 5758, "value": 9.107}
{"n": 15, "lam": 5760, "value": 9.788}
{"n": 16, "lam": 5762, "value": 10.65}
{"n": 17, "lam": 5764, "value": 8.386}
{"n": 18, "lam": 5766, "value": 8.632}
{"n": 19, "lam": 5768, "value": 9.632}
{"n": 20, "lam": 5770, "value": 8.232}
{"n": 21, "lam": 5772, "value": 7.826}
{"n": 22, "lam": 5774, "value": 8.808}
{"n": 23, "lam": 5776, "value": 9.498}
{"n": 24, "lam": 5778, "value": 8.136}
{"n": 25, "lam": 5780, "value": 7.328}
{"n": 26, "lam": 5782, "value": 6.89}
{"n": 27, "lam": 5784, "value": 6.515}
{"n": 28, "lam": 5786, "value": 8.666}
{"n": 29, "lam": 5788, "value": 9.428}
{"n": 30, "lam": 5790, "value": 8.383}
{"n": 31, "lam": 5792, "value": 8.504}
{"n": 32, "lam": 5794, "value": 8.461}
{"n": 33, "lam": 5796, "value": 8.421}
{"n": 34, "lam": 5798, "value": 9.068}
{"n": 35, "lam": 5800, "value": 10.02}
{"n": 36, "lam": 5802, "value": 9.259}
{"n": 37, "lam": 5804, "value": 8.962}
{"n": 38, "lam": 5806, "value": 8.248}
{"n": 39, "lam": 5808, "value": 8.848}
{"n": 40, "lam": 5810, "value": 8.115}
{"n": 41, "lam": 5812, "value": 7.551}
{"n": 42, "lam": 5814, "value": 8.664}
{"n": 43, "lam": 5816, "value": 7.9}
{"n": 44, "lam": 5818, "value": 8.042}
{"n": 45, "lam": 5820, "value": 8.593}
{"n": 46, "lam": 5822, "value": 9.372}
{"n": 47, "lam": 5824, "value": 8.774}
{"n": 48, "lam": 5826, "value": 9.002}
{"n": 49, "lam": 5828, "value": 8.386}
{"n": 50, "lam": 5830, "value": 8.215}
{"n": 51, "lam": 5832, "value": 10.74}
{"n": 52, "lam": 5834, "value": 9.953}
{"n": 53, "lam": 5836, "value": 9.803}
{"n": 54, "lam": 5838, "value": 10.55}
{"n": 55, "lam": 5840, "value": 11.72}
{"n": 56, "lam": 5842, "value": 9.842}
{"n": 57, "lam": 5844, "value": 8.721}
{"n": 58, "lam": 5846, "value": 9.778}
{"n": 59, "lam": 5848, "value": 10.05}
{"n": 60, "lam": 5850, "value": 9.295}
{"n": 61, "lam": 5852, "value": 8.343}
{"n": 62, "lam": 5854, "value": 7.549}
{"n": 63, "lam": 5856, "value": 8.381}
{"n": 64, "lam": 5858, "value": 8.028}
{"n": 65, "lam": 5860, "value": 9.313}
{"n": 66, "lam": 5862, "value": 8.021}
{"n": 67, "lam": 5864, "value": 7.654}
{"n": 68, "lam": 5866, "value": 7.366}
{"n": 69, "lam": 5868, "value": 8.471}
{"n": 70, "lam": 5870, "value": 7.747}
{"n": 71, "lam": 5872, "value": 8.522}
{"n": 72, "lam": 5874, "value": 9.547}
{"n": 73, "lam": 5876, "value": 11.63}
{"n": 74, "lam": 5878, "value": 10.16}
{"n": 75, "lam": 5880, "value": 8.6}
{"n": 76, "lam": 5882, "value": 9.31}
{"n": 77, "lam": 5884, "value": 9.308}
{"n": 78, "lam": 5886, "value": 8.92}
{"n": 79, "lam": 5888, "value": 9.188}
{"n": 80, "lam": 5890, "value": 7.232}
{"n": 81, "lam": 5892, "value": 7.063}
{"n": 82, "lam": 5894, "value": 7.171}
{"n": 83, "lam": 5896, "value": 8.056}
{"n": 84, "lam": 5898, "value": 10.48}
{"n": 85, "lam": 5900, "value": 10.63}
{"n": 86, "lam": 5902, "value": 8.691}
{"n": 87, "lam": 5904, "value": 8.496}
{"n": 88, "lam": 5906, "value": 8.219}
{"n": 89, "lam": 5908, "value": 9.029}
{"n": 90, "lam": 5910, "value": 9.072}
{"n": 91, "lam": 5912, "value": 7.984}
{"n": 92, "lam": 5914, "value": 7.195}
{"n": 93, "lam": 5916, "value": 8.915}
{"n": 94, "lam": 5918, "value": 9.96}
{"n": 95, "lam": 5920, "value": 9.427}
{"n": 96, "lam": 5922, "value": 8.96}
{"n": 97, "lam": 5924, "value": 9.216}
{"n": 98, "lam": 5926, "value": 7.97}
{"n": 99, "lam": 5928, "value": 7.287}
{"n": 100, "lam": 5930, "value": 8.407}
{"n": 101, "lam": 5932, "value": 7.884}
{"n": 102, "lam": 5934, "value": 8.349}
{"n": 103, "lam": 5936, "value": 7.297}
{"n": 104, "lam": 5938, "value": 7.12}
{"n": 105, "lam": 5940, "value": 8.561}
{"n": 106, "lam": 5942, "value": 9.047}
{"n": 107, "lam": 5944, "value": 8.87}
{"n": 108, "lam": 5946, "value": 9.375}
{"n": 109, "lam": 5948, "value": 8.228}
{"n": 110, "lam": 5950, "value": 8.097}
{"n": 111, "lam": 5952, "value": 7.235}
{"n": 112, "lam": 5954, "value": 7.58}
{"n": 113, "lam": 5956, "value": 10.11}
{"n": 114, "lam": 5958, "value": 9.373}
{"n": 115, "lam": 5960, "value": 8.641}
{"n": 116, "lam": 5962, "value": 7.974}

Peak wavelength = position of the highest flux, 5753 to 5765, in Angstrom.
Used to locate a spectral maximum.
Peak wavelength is 5762 Angstrom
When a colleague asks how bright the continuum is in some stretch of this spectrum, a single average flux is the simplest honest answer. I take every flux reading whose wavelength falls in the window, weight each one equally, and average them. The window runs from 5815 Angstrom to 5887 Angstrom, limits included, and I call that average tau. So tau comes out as 9.0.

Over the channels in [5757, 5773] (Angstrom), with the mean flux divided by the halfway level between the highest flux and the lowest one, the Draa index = 0.98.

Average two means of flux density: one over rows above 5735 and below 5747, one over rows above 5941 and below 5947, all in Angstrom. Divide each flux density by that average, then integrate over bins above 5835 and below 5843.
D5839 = 9.96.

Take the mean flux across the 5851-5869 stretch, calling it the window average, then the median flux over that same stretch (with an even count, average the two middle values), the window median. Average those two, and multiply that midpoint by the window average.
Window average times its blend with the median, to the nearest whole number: 66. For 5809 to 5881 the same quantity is 79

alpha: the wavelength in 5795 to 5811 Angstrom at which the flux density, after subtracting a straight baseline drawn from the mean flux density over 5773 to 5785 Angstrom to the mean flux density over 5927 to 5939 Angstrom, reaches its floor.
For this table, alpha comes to 5810 Angstrom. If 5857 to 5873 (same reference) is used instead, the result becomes 5866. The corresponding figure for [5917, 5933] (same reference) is 5928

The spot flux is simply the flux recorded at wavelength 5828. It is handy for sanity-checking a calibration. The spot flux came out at 8.386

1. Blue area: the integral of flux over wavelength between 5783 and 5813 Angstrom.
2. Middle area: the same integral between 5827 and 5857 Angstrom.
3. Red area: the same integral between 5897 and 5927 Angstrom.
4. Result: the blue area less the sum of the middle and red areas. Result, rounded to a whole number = -294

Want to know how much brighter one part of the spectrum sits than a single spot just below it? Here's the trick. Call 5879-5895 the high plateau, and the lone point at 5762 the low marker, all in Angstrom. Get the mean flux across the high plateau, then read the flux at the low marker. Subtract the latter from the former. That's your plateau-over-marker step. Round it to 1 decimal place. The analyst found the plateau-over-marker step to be -2.3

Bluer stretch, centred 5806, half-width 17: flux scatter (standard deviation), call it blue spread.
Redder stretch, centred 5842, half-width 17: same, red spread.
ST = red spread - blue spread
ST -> 0.5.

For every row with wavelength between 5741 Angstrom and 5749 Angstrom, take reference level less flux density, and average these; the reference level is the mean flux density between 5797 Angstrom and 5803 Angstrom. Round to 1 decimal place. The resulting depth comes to 1.0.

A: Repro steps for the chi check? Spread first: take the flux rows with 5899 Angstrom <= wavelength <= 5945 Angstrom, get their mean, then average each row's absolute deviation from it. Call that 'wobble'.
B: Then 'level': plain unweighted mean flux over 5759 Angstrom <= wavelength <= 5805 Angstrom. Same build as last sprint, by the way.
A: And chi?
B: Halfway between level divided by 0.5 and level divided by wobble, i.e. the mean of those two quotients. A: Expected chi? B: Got 15.1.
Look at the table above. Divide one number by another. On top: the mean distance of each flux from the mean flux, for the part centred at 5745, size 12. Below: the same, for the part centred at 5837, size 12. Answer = 1.65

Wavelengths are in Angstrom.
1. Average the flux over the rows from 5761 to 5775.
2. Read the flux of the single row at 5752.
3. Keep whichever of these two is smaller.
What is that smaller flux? 8.7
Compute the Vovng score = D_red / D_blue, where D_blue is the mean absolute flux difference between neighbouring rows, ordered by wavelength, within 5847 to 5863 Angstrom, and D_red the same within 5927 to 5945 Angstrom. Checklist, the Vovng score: 0.76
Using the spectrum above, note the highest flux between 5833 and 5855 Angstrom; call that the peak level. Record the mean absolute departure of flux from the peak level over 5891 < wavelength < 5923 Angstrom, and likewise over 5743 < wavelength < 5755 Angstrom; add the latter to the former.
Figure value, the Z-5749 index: 5.9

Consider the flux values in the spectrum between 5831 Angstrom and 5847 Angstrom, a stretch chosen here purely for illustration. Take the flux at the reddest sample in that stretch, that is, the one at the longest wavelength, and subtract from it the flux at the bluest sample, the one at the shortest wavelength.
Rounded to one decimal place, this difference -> -1.0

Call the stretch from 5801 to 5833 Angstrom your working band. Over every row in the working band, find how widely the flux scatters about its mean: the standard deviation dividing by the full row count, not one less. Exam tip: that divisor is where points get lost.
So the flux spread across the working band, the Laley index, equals 0.72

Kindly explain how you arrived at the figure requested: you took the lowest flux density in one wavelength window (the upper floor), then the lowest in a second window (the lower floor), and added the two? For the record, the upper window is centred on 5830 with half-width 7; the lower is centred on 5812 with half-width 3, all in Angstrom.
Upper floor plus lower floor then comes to 15.8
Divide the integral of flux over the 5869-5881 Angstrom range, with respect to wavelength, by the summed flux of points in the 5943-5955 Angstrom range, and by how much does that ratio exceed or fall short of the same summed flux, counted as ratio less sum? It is -47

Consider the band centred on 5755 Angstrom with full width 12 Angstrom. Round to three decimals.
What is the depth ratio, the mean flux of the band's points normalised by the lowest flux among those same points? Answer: 1.068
